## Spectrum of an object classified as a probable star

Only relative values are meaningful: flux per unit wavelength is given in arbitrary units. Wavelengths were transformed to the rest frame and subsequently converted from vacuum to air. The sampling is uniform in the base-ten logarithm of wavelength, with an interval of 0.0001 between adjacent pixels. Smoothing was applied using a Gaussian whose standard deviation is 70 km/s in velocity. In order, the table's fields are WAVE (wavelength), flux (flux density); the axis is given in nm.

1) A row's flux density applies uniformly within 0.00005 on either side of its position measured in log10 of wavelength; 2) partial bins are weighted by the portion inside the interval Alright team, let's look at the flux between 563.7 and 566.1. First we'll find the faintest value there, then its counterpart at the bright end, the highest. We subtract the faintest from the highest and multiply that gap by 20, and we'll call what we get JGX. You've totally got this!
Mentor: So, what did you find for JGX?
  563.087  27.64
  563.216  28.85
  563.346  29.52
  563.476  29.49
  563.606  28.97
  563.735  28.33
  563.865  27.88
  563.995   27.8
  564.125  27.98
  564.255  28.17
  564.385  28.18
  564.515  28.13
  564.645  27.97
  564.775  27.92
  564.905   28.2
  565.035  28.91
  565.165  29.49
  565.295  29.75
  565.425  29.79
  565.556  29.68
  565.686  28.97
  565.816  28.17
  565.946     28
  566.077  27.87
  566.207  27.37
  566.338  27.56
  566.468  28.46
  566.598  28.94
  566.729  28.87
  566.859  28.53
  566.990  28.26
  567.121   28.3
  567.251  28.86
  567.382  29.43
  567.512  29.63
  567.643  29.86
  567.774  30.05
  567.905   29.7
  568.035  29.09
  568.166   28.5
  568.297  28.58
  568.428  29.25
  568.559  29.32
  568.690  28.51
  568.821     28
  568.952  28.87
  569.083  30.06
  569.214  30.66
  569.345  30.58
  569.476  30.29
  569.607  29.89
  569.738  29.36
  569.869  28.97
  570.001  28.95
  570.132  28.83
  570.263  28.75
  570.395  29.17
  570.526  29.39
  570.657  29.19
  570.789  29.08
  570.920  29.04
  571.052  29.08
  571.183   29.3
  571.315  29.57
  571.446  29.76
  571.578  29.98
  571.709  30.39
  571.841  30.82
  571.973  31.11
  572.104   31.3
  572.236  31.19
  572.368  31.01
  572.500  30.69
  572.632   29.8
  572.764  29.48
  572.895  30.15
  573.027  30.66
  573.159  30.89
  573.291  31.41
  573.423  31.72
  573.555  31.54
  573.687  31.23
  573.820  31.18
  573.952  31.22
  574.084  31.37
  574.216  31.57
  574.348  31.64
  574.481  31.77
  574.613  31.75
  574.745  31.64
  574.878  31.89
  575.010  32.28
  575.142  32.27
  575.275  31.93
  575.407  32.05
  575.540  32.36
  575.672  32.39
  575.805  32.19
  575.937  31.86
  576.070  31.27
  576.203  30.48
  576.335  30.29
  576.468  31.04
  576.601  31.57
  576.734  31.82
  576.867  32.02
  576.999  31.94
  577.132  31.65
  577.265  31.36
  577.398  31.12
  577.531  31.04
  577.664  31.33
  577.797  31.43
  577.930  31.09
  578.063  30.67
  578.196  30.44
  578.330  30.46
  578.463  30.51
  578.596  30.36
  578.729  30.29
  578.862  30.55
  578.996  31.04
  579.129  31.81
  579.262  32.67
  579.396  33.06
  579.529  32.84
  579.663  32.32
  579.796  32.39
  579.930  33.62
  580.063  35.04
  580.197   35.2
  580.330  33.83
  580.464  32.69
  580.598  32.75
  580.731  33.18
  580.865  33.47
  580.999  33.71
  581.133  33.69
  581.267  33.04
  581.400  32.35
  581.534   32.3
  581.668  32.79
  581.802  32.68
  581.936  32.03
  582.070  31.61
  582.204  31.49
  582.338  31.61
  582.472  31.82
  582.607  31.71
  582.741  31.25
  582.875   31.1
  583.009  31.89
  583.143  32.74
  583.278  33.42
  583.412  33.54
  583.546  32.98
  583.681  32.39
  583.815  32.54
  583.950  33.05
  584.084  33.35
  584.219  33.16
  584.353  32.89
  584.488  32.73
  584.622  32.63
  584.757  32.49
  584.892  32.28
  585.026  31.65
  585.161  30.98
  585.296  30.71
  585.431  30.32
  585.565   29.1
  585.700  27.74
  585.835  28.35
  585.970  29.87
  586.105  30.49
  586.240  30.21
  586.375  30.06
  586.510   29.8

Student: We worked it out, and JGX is 40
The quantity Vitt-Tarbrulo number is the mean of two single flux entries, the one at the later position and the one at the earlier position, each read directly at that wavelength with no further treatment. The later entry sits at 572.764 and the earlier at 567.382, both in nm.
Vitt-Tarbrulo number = 29.5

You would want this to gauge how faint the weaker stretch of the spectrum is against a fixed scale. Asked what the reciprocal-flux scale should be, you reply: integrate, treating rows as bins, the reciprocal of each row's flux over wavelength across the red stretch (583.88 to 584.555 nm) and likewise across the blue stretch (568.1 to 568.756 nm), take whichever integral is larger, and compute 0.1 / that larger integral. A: 4.40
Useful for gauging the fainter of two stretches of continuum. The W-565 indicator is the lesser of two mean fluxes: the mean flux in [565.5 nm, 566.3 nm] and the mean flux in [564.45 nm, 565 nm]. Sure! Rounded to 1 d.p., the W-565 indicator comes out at 28.1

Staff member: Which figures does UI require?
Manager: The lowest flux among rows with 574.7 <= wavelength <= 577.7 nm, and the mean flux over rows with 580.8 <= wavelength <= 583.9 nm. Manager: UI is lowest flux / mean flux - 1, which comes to -0.066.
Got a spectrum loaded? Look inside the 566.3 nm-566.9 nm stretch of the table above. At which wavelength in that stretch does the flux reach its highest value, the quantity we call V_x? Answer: 566.598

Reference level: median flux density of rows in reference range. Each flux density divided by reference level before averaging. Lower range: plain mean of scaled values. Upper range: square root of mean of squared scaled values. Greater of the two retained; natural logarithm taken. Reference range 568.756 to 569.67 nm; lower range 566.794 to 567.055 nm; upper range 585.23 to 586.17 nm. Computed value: -0.018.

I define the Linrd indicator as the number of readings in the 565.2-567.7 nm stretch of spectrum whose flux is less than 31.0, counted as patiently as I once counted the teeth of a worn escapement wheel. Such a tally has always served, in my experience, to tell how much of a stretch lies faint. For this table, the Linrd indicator 19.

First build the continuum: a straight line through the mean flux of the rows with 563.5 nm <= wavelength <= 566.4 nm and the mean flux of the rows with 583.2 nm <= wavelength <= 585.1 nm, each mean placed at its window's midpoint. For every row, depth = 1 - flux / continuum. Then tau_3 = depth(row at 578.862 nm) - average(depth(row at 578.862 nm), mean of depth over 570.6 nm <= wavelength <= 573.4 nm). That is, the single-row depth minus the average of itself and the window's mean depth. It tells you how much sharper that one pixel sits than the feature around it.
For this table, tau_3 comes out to 0.019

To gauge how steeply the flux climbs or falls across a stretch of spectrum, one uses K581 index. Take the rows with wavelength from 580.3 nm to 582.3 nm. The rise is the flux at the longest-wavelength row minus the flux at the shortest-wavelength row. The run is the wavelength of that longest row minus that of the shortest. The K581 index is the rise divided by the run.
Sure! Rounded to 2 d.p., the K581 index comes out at -1.25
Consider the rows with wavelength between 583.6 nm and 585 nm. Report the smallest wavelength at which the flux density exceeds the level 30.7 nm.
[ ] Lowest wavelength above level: 583.681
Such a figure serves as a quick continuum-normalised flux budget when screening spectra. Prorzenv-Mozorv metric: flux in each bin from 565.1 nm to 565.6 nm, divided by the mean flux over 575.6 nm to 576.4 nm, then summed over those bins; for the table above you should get 3.8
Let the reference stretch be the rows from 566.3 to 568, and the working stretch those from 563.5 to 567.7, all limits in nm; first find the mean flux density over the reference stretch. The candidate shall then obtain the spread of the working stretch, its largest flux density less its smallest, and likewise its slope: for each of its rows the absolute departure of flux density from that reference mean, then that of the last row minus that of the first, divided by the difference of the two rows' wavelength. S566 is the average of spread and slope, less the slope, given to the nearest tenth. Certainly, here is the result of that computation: 1.1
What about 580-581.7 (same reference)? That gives 2.2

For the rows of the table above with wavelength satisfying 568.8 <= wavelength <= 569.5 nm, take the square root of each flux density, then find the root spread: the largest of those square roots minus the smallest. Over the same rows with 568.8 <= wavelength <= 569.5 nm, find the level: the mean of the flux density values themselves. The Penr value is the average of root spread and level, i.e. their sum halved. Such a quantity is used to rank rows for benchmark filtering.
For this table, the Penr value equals 15.0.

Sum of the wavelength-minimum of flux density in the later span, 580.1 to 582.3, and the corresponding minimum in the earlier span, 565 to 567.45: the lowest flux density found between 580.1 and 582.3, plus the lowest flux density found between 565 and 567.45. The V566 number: 58.9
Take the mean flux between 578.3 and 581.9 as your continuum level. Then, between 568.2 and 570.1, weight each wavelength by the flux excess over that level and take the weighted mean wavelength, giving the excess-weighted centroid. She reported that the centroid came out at 569.11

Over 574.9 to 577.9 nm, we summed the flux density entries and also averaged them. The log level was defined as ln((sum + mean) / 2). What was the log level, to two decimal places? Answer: 5.90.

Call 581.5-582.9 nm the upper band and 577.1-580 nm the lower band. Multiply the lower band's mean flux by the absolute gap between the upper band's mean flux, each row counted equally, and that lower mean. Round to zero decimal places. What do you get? 12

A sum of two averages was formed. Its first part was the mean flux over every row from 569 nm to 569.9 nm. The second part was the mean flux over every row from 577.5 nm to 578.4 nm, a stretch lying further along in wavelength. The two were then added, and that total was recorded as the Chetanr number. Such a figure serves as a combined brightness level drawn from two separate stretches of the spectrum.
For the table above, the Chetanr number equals 60.9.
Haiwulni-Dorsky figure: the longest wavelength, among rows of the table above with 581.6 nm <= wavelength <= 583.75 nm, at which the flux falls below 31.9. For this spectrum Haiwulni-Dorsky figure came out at 583.009 nm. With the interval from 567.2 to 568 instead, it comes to 567.905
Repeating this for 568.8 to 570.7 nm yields 570.657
